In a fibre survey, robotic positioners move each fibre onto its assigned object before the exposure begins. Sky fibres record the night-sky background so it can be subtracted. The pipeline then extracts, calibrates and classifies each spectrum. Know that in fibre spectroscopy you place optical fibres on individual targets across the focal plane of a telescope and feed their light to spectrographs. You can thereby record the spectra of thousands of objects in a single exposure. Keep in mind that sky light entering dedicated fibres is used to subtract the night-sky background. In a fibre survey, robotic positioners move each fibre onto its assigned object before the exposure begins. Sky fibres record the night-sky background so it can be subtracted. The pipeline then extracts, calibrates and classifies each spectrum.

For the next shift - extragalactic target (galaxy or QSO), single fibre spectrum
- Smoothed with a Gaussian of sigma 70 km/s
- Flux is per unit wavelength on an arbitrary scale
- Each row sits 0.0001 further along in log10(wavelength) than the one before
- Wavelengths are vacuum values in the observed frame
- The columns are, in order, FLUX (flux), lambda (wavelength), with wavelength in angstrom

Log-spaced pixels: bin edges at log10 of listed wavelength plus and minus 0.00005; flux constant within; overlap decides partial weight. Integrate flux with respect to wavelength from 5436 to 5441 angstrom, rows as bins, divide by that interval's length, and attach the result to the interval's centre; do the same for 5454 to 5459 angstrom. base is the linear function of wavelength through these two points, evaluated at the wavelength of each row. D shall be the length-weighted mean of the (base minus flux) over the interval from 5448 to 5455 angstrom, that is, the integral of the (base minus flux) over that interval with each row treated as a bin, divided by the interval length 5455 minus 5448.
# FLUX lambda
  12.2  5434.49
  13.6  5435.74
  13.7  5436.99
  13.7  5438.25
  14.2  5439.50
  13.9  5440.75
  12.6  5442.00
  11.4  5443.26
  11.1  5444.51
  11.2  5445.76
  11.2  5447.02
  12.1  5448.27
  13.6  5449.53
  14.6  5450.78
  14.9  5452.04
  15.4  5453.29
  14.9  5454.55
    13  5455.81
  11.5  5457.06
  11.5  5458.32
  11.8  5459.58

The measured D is -1.3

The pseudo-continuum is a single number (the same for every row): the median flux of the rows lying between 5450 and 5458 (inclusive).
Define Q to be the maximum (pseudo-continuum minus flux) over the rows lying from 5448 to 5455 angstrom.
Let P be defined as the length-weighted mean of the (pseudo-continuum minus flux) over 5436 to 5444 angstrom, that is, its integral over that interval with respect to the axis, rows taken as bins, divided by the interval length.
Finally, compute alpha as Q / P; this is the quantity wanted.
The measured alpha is 1.7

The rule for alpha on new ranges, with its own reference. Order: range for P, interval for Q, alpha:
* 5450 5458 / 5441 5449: 4.5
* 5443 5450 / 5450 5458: 1.1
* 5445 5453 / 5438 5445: 2.1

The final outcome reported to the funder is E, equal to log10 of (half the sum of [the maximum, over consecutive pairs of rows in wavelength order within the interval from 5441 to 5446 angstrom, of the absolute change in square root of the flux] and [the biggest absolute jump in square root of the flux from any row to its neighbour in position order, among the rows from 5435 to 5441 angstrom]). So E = -0.920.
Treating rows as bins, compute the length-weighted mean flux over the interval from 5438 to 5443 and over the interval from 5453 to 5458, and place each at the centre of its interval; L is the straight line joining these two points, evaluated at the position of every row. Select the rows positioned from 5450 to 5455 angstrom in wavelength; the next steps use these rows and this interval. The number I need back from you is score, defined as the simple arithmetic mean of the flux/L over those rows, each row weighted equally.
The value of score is 1.11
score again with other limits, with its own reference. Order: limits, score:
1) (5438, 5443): 1.01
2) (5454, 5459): 0.95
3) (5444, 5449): 0.85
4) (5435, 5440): 1.03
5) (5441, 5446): 0.86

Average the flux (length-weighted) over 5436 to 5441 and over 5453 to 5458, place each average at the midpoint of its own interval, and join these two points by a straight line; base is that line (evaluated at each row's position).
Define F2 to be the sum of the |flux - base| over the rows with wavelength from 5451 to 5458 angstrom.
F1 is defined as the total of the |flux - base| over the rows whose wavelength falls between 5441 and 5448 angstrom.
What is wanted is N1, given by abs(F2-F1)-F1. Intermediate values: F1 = 11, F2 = 7.1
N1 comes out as -7.1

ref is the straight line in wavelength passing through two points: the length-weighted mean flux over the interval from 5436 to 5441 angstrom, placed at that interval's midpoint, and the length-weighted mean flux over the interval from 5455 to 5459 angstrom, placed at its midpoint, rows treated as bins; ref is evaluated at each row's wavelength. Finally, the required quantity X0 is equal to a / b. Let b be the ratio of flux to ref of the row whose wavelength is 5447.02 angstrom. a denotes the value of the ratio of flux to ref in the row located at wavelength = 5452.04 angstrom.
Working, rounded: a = 1.18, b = 0.86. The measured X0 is 1.38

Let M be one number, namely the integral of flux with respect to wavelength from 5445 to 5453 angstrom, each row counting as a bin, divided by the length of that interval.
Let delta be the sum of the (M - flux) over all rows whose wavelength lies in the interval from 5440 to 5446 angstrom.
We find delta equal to 5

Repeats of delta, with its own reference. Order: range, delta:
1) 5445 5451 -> 2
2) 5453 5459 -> -1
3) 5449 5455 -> -8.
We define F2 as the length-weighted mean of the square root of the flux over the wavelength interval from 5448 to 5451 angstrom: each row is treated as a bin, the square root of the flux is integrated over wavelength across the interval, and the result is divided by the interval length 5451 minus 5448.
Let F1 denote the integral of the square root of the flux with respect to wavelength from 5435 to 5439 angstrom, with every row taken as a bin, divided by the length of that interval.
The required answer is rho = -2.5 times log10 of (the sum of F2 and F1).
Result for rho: -2.17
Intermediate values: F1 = 3.69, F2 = 3.66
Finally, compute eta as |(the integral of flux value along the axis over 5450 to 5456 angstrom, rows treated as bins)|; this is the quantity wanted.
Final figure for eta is 88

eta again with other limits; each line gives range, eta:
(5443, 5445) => 23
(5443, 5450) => 82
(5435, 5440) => 69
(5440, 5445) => 62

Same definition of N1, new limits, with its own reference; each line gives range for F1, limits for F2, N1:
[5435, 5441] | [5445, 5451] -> 5.2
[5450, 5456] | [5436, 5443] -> -2.0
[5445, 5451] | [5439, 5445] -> -6.6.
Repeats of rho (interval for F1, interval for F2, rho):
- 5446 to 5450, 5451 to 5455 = -2.17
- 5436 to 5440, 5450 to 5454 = -2.20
